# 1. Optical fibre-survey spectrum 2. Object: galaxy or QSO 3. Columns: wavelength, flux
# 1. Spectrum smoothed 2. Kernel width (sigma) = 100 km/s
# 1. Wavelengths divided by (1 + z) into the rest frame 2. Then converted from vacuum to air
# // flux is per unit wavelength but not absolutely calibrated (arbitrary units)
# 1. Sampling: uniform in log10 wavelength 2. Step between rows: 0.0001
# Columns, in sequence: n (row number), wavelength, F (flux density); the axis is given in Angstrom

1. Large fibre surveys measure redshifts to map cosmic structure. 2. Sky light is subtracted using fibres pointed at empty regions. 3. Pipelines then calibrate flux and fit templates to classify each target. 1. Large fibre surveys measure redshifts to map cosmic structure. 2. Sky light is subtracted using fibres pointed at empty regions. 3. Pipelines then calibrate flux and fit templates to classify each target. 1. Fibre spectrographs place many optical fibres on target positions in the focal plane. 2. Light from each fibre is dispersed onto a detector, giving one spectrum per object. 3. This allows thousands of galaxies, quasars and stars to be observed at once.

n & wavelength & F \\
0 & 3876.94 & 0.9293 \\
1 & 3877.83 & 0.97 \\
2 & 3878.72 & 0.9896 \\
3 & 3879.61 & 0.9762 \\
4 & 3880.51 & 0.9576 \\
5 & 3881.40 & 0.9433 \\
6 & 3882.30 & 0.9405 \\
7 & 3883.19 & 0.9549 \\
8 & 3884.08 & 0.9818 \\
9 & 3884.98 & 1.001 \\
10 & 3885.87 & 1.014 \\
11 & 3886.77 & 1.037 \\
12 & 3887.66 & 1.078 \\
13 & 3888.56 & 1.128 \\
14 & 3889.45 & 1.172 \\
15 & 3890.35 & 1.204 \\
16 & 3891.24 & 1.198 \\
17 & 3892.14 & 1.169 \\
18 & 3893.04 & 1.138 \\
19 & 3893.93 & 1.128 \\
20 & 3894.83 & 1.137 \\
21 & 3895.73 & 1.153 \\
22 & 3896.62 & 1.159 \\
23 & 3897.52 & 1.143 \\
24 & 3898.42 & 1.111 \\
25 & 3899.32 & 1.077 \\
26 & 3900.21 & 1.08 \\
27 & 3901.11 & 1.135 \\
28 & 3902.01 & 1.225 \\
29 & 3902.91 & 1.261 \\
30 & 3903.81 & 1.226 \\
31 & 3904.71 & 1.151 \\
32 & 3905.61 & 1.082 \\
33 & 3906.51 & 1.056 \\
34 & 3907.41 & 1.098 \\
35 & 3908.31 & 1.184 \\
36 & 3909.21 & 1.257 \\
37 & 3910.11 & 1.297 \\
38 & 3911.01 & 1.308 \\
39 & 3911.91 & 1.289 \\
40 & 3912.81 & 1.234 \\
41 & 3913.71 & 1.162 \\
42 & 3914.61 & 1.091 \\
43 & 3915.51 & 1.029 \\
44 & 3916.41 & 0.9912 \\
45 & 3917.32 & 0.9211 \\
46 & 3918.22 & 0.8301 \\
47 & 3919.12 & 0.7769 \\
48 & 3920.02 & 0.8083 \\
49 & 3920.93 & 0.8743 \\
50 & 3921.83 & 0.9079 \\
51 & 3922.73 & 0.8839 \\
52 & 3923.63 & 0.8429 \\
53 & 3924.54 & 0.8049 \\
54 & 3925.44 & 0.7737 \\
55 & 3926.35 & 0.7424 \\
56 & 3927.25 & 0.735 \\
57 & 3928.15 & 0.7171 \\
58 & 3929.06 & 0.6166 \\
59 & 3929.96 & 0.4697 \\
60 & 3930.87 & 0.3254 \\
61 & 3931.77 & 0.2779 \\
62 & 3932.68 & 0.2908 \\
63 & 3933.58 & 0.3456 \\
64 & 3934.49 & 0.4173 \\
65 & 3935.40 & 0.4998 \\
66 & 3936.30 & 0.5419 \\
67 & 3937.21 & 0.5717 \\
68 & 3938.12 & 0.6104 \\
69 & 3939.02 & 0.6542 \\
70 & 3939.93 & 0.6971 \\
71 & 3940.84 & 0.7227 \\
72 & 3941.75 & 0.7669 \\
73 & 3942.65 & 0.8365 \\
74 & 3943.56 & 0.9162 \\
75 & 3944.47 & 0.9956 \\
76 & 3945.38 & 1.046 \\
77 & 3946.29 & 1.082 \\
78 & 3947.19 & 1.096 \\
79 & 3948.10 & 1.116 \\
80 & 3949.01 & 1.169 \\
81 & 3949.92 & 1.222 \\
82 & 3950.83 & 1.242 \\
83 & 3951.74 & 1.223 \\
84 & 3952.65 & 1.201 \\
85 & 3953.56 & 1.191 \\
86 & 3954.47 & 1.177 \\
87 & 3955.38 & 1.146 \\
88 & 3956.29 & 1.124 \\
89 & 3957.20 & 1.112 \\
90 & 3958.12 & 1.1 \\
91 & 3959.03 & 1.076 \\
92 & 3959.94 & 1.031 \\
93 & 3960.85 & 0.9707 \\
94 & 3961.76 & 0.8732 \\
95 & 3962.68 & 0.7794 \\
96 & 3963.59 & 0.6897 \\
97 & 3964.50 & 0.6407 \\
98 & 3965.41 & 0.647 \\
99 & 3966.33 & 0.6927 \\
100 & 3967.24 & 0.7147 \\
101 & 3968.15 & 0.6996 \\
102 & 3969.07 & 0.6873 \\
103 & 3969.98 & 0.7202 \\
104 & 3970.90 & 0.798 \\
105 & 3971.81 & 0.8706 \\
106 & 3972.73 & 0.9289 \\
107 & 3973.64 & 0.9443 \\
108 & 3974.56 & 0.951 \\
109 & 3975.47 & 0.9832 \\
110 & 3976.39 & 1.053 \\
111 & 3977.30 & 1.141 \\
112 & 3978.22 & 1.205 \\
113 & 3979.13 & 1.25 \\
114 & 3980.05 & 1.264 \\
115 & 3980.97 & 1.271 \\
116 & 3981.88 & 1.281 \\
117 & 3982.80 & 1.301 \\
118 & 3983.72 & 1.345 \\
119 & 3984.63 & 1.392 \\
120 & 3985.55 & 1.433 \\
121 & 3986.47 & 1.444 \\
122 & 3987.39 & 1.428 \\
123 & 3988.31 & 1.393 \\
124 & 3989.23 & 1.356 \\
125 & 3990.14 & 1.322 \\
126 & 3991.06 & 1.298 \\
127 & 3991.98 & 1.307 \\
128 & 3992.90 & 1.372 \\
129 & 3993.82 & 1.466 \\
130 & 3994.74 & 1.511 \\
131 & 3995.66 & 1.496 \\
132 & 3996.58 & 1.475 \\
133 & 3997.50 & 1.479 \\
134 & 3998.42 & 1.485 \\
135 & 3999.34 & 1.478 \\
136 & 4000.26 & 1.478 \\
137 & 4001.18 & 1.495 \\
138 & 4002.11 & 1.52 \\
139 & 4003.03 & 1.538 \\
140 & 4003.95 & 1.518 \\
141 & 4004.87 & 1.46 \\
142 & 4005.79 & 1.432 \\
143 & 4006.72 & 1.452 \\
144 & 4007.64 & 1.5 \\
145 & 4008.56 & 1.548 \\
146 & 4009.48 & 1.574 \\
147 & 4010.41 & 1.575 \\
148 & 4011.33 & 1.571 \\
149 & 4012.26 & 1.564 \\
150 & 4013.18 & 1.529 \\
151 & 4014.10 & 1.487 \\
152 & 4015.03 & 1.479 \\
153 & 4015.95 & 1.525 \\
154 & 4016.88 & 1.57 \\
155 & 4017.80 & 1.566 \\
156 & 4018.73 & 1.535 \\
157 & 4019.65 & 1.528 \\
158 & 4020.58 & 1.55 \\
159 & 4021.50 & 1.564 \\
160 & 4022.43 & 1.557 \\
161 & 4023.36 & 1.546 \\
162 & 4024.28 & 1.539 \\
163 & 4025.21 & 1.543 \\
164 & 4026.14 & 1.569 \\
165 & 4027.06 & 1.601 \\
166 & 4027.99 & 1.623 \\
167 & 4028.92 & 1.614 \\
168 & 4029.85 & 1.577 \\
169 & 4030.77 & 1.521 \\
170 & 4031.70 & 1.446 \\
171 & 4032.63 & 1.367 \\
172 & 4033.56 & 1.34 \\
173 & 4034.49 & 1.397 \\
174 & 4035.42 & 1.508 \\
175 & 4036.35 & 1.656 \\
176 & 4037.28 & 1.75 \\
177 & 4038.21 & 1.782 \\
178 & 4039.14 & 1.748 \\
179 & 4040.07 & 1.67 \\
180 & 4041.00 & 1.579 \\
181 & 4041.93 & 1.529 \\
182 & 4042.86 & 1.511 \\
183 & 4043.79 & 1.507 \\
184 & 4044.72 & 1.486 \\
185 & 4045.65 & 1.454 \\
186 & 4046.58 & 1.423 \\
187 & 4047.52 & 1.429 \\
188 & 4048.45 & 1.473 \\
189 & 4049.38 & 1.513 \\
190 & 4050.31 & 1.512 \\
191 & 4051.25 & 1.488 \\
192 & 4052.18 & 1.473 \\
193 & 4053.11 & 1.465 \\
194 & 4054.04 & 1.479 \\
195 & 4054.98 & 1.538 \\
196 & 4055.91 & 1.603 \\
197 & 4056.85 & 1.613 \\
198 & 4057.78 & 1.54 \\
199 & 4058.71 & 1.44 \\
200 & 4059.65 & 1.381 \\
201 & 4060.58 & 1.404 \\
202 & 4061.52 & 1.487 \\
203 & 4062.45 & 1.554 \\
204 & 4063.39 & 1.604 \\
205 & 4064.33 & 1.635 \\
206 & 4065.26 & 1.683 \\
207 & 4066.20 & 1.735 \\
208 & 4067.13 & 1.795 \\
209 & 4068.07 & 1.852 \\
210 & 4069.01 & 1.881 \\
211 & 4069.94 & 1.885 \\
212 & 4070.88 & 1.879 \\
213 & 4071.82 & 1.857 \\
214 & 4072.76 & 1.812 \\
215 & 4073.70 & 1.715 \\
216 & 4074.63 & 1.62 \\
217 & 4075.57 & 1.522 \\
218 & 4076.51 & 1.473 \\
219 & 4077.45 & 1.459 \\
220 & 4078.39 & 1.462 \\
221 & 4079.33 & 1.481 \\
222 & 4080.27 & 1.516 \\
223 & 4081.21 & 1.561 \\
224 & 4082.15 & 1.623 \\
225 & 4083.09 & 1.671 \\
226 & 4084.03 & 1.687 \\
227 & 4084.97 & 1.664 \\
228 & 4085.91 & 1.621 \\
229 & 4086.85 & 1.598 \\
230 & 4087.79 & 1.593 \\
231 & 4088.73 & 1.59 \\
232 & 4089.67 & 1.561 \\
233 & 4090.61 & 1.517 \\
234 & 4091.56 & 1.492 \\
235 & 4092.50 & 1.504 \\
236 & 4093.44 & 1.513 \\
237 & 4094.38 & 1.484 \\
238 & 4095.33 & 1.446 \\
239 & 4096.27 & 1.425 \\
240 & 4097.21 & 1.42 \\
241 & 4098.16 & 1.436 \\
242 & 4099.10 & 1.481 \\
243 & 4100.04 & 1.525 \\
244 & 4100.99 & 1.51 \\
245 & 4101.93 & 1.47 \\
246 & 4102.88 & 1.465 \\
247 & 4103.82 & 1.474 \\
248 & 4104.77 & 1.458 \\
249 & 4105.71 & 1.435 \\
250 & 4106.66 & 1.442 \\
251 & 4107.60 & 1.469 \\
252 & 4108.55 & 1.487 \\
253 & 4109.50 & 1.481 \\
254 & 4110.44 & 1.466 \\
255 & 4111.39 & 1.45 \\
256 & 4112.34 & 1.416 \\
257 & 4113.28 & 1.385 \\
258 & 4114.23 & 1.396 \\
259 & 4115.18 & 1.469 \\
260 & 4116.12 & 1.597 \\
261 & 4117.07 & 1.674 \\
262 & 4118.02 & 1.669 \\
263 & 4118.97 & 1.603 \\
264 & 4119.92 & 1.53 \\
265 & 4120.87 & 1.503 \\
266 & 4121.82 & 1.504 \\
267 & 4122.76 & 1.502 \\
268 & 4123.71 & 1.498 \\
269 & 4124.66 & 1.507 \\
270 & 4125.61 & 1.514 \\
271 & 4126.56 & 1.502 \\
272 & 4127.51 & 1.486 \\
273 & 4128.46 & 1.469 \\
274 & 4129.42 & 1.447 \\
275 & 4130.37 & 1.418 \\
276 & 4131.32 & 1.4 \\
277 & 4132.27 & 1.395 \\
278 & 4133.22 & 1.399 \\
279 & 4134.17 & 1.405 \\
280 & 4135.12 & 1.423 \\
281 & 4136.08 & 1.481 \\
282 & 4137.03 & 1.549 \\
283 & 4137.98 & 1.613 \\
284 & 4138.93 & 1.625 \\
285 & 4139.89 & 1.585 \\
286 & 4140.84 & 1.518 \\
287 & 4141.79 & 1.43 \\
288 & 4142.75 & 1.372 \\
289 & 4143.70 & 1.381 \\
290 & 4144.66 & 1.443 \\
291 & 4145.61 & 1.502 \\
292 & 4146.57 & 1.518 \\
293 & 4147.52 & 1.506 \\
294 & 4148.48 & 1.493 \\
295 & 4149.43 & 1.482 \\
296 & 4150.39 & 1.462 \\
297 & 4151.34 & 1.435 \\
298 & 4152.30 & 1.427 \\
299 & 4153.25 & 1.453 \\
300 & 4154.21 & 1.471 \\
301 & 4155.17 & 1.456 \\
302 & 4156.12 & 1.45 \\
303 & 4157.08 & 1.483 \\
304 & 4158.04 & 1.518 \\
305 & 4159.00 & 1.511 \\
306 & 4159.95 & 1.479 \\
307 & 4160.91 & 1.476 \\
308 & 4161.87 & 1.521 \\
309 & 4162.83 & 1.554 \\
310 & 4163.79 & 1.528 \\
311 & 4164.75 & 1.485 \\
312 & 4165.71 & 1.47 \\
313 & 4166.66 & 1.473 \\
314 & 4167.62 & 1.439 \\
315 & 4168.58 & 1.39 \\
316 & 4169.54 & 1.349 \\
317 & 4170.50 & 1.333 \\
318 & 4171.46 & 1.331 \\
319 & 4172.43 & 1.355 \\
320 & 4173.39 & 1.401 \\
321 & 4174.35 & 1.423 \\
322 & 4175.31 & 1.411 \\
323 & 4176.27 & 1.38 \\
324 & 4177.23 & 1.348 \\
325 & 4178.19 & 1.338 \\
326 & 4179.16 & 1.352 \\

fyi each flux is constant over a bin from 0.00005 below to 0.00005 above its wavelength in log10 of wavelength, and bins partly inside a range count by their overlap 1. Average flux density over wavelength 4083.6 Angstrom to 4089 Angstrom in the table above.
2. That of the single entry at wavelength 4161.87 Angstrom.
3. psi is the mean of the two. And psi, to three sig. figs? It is 1.57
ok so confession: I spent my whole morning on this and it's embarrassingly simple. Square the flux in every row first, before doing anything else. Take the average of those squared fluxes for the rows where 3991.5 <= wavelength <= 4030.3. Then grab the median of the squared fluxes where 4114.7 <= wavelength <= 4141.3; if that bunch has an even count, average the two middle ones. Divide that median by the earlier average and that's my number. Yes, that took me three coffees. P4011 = 1.0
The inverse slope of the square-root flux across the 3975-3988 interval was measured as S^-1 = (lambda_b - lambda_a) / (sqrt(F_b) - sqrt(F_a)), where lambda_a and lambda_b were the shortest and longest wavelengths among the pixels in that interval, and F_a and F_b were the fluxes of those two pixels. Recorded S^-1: 59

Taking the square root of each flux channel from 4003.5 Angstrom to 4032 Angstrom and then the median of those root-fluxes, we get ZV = 1.24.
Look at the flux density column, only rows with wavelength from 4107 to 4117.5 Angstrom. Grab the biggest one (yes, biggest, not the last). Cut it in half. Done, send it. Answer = 0.837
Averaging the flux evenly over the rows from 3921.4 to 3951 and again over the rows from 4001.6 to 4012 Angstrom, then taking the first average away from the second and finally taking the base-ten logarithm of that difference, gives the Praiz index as -0.12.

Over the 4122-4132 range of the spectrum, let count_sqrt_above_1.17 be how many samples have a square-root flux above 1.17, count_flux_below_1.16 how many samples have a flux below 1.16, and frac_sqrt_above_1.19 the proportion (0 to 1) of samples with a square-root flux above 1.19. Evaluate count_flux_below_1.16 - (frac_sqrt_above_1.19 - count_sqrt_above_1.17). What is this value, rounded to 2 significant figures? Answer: 9.1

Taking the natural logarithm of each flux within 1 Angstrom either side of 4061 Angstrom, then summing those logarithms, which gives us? 0.74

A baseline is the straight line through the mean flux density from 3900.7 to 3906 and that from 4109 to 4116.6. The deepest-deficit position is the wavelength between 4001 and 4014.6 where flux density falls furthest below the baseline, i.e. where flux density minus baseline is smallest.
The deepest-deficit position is 4005.79 Angstrom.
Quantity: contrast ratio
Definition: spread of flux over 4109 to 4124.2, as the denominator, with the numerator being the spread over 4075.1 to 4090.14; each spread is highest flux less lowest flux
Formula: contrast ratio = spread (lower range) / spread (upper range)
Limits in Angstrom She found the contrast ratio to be 0.8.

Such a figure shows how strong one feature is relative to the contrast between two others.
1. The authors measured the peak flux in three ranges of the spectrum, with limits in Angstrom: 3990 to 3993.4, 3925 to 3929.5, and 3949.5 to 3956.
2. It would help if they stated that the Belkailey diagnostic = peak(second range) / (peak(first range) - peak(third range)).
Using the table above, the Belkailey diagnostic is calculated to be 6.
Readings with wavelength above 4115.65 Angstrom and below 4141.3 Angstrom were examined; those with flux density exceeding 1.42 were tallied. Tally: 22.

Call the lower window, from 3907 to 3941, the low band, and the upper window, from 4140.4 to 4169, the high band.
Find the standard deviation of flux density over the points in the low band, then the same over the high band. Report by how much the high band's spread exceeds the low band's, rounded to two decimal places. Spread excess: -0.25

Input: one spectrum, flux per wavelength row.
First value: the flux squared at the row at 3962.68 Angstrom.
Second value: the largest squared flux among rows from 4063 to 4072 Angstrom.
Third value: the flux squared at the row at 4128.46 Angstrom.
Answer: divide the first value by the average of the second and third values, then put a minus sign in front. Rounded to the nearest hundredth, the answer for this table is -0.21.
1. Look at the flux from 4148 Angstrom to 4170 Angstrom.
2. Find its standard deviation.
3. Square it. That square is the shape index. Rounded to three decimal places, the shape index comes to 0.002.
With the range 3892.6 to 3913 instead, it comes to 0.006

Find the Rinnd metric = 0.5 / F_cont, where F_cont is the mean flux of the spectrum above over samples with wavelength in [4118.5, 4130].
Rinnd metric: 0.332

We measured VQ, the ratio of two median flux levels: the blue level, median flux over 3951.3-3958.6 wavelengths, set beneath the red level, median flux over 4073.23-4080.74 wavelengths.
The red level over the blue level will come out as 1.29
